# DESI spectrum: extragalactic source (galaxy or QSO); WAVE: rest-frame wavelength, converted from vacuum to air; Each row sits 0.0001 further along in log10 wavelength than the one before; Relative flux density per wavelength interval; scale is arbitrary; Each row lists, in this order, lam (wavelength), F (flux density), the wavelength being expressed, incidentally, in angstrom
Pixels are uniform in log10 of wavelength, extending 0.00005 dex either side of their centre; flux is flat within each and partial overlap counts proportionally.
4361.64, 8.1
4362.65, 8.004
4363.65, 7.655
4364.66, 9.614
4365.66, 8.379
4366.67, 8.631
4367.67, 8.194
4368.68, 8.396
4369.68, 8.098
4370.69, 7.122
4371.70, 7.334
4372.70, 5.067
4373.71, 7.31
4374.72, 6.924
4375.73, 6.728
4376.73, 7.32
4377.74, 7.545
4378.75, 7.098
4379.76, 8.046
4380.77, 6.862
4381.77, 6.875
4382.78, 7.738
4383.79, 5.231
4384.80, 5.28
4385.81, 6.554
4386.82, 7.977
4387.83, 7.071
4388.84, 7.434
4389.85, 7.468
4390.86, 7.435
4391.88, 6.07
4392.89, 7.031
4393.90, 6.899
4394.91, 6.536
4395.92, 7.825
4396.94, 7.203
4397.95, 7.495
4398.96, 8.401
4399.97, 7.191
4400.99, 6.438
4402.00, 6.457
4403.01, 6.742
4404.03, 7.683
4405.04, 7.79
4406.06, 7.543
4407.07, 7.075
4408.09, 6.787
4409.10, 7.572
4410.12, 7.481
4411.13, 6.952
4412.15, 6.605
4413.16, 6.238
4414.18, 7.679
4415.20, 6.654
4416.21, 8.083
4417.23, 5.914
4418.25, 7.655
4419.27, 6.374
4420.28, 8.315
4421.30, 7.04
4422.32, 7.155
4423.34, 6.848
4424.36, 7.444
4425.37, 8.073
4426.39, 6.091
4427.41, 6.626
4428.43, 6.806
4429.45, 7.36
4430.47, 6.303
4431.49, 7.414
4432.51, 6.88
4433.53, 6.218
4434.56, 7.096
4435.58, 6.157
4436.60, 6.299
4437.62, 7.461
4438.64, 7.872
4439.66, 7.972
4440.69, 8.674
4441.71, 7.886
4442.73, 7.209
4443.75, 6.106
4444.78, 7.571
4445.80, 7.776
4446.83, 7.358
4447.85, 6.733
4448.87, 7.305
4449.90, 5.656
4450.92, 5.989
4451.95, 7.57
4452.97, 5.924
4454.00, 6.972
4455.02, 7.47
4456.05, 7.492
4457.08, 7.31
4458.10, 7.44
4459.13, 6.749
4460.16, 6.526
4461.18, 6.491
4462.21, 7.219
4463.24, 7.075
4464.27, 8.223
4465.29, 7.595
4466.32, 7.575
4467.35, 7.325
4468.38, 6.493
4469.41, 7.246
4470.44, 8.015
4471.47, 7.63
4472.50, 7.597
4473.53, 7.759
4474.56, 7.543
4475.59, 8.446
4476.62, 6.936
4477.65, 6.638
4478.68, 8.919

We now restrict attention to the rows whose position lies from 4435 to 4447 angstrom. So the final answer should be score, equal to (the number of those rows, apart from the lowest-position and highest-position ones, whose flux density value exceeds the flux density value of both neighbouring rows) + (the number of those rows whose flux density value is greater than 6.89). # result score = 11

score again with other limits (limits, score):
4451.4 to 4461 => 8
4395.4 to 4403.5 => 6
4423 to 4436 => 9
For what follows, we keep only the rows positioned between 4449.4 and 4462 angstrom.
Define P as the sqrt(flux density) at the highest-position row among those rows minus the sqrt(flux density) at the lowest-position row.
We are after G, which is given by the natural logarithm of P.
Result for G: -1.8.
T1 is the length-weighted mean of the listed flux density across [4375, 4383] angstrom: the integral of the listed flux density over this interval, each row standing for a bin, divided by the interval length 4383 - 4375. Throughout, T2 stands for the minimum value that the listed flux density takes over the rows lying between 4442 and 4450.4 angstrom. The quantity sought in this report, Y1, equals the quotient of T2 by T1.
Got 0.78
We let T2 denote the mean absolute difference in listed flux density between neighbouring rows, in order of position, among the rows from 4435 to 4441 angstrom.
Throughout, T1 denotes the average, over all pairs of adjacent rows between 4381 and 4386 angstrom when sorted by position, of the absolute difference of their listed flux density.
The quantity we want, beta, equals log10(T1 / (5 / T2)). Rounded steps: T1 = 1.2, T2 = 0.50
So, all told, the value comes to -0.93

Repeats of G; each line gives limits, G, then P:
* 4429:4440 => -2.2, 0.11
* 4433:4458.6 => -1.5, 0.23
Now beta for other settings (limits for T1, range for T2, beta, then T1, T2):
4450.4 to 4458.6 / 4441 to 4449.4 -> -0.98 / 0.7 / 0.72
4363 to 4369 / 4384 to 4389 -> -0.79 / 0.8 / 0.99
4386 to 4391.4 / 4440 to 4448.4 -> -1.30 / 0.3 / 0.75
